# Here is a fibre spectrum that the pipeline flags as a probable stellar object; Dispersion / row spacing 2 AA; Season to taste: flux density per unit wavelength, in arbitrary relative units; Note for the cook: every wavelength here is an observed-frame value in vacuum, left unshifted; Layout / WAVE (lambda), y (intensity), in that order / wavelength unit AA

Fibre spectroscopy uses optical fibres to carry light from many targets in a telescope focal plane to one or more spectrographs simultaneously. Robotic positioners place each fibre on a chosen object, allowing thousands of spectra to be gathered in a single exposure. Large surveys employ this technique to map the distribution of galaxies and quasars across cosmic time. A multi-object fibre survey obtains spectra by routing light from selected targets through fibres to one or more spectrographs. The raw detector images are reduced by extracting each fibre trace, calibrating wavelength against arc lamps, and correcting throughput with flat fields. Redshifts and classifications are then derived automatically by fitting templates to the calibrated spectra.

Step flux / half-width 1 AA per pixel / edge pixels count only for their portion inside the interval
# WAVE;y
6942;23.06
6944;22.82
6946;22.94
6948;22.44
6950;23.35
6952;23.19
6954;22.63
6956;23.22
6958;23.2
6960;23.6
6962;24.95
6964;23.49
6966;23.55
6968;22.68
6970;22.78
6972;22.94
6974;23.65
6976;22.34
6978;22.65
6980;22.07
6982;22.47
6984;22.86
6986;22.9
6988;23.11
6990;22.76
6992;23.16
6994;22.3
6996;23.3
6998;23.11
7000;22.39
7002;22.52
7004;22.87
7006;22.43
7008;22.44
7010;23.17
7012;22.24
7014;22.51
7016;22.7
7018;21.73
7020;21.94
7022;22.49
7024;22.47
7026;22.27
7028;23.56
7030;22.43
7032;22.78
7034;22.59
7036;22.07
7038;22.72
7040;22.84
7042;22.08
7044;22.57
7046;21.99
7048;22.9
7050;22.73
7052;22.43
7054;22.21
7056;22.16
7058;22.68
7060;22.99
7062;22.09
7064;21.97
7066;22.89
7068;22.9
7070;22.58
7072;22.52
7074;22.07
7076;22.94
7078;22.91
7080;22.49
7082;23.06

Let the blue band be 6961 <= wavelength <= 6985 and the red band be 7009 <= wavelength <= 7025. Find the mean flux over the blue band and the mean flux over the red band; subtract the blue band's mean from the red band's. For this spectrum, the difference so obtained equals -0.63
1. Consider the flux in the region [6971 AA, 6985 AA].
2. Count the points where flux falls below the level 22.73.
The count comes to 4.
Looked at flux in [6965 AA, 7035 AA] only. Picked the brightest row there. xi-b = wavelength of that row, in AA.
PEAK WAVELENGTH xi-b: 6974 AA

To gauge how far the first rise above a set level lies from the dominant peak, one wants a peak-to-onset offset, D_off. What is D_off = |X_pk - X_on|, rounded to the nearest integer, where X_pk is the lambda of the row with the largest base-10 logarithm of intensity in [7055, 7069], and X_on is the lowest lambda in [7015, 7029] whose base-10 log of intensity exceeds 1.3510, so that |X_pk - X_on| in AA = 44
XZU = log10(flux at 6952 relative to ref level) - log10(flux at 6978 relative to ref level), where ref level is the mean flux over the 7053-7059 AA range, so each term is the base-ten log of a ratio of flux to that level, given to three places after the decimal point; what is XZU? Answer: 0.010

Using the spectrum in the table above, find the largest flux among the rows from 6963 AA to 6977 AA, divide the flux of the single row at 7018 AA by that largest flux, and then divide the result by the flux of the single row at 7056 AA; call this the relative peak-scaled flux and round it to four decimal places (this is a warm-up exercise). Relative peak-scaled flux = 0.0415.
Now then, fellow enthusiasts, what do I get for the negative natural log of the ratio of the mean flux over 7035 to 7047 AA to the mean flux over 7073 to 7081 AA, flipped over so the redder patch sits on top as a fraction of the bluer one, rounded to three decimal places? -0.010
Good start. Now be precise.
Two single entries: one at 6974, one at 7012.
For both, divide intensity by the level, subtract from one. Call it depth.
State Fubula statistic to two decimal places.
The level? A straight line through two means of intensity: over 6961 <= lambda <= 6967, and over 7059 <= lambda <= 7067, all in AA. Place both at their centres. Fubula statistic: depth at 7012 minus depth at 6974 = 0.04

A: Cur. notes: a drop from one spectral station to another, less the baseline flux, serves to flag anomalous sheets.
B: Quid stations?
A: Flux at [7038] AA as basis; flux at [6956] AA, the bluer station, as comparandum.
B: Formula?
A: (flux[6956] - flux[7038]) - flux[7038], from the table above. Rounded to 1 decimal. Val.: -22.2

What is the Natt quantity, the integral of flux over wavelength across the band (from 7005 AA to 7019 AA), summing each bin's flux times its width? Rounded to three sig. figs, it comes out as 314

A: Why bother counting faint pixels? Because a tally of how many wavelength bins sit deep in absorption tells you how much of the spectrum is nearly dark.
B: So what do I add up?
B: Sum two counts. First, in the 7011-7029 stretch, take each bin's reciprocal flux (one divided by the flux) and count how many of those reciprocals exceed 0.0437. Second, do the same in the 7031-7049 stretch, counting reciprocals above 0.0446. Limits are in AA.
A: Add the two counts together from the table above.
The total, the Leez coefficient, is 11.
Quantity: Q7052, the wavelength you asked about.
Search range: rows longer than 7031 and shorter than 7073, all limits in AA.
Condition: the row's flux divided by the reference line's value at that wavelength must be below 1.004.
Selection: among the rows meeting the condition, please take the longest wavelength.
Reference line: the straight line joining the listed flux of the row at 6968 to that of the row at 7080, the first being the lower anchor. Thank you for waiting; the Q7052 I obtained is 7072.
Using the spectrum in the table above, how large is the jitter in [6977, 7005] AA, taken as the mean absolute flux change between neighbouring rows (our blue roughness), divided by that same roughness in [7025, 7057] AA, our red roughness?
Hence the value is 0.84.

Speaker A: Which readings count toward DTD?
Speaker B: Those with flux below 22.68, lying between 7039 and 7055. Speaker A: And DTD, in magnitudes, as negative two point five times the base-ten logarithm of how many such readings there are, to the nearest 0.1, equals -1.7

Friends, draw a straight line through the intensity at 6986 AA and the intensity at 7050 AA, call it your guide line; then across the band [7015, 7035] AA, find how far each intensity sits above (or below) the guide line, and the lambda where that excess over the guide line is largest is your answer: 7028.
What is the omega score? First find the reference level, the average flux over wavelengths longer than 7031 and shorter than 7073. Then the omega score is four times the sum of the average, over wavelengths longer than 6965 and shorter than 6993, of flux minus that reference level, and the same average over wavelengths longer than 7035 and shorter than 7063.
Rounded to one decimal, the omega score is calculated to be 1.2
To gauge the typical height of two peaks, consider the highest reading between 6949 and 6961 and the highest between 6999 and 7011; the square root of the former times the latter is 23.38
